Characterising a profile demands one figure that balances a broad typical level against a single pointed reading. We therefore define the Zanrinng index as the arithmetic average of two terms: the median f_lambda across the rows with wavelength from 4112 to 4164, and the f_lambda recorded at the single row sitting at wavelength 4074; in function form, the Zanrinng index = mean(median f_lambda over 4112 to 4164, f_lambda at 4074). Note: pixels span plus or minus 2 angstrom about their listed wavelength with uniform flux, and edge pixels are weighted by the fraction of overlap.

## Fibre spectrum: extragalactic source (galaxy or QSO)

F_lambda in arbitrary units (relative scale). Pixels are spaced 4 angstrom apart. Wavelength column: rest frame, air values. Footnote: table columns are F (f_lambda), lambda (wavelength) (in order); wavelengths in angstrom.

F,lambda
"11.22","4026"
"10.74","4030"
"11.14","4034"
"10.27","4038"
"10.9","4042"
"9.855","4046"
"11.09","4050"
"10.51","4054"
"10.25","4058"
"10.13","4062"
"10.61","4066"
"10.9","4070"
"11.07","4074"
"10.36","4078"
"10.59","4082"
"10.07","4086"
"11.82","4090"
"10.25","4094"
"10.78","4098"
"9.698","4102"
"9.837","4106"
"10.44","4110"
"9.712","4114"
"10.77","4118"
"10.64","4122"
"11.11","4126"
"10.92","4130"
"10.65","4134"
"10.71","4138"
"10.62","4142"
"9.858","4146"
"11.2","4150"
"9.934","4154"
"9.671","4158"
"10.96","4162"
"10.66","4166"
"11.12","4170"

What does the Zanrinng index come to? 10.9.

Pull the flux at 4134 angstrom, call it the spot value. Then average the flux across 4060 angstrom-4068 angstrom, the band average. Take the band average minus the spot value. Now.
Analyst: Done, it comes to -0.3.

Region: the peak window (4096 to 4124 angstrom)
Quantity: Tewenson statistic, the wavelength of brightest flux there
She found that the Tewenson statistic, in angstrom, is 4098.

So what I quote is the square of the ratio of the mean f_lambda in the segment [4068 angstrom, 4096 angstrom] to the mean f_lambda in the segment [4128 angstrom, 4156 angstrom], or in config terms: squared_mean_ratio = 1.03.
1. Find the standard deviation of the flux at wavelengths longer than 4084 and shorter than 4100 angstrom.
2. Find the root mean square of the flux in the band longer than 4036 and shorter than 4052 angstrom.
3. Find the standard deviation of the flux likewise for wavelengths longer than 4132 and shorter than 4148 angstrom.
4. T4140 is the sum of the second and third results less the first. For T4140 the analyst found 10.2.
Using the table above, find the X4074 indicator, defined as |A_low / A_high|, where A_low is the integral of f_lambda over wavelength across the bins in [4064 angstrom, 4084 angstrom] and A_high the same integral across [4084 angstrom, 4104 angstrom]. 1.02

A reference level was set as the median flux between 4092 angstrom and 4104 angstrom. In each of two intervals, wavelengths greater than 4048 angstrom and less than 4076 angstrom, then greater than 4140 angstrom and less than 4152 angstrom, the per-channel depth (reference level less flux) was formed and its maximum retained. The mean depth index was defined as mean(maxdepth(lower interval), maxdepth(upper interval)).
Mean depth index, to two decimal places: 0.26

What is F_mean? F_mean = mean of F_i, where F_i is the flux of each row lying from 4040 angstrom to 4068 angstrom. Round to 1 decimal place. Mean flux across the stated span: 10.5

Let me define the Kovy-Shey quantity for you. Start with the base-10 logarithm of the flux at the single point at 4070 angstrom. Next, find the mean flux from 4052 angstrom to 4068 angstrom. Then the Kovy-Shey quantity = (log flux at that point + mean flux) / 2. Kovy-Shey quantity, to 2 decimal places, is 5.71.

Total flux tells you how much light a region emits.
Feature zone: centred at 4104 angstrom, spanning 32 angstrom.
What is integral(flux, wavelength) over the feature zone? 333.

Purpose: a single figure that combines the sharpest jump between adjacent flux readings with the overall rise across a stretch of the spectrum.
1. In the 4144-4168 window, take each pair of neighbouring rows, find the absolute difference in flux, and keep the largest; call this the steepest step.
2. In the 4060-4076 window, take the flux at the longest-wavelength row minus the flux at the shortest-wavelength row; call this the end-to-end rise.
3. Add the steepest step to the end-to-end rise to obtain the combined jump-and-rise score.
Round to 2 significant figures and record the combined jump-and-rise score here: 2.3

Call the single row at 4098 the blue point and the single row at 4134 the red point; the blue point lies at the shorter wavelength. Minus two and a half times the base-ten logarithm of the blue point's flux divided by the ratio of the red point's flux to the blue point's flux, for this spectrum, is -2.59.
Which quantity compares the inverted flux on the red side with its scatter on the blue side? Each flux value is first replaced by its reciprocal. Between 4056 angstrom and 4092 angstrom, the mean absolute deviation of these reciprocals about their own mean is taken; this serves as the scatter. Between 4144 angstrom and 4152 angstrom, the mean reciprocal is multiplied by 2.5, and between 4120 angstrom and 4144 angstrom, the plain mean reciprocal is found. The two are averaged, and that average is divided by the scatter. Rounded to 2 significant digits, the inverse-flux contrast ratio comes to 47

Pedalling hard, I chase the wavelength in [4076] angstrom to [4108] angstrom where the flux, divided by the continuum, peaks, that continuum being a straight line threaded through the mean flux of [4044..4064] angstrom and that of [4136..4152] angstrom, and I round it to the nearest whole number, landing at 4090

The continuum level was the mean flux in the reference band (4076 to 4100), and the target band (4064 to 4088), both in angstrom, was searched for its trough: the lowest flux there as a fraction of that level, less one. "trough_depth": -0.054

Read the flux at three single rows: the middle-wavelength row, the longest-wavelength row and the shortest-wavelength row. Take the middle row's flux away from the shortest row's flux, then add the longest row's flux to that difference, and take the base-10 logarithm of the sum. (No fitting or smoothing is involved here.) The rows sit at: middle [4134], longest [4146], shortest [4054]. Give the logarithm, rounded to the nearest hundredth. 0.99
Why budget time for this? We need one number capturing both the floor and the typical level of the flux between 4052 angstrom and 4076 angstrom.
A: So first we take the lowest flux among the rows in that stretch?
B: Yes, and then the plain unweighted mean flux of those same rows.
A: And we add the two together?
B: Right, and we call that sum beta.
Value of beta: 20.7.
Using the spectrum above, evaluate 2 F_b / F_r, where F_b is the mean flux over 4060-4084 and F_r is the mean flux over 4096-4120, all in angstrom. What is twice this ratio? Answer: 2.08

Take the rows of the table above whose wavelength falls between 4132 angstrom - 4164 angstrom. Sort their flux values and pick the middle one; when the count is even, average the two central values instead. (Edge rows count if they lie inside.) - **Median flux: 10.6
